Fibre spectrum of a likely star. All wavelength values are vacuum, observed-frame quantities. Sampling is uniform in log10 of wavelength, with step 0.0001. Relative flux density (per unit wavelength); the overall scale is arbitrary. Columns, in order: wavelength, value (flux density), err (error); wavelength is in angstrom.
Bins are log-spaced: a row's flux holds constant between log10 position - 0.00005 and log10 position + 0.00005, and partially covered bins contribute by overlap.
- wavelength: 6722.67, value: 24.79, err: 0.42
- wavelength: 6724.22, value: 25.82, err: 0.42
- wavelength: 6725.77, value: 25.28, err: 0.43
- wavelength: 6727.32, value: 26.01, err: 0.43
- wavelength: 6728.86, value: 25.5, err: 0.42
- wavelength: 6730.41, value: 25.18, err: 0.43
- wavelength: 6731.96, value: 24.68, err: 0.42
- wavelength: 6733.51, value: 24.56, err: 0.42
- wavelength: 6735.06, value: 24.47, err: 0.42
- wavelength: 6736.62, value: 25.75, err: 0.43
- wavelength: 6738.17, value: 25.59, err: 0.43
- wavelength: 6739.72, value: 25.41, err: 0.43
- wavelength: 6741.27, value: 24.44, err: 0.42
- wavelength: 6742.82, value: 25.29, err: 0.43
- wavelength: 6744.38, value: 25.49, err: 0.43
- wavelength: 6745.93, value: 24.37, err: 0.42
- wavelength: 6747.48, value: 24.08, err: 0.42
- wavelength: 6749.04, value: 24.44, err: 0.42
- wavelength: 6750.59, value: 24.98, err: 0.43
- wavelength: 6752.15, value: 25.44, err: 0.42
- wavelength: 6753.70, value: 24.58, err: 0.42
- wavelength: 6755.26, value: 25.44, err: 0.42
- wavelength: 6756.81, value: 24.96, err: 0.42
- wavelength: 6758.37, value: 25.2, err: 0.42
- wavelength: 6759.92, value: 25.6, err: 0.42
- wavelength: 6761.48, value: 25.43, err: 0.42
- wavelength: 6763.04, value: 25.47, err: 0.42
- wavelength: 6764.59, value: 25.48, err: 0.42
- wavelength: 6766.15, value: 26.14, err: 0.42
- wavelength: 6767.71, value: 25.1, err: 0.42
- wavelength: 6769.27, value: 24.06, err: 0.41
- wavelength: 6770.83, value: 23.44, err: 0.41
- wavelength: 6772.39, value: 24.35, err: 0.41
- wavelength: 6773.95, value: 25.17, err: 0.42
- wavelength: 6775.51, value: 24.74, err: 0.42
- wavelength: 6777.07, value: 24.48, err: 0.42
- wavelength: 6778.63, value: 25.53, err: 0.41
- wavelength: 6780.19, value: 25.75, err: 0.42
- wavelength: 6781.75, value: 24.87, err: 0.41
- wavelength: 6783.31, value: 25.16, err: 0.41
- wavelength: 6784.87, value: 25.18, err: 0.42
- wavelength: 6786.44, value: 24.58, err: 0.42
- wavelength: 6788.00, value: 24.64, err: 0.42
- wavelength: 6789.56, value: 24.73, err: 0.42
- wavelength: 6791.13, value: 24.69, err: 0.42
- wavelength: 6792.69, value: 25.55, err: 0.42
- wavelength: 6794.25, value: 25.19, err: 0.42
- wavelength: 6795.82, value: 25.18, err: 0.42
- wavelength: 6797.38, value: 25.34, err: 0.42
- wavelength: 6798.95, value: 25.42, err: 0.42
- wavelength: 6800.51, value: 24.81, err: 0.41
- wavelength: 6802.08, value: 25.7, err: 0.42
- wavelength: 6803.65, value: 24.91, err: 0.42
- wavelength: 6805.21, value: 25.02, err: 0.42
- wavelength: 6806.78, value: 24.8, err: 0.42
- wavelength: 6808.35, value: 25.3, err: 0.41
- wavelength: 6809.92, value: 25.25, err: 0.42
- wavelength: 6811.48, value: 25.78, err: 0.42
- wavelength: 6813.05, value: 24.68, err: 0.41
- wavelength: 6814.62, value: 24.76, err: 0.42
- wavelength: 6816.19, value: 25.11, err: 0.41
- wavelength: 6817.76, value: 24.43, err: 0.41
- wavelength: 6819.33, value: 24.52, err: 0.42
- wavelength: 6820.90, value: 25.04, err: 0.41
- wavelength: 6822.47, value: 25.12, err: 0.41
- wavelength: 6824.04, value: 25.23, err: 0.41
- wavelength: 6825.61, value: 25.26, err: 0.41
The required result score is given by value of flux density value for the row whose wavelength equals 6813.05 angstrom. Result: 24.68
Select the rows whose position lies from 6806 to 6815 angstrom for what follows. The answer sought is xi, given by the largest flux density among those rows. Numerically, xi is 25.78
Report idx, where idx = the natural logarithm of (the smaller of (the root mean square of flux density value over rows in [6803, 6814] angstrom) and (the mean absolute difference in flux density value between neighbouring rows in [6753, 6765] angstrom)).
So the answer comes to -1.16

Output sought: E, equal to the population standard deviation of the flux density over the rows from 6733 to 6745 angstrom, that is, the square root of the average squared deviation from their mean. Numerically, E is 0.51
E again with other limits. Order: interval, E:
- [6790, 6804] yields 0.32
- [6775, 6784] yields 0.44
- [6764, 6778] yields 0.76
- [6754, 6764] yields 0.21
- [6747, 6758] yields 0.47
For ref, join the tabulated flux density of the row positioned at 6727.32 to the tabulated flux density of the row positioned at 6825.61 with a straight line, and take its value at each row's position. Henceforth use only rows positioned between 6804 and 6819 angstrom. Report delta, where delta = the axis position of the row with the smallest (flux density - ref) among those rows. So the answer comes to 6817.76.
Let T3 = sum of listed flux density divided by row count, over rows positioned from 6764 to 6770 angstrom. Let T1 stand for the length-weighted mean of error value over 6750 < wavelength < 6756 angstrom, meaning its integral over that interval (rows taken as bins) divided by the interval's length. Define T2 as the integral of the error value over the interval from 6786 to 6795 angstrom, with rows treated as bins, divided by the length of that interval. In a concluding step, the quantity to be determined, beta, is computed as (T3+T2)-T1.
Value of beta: 25.2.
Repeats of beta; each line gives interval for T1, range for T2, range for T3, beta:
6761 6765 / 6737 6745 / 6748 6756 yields 25.0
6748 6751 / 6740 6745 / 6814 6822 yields 24.8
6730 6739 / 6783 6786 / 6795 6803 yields 25.3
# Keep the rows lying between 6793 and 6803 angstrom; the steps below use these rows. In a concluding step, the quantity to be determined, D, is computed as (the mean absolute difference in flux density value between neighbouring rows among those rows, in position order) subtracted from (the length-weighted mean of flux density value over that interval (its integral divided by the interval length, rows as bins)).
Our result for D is 24.9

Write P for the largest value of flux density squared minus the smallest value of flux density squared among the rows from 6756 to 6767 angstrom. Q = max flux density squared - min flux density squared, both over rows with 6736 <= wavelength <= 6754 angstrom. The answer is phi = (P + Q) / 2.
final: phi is 72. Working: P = 60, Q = 83.2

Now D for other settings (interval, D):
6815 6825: 24.6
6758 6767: 25.3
